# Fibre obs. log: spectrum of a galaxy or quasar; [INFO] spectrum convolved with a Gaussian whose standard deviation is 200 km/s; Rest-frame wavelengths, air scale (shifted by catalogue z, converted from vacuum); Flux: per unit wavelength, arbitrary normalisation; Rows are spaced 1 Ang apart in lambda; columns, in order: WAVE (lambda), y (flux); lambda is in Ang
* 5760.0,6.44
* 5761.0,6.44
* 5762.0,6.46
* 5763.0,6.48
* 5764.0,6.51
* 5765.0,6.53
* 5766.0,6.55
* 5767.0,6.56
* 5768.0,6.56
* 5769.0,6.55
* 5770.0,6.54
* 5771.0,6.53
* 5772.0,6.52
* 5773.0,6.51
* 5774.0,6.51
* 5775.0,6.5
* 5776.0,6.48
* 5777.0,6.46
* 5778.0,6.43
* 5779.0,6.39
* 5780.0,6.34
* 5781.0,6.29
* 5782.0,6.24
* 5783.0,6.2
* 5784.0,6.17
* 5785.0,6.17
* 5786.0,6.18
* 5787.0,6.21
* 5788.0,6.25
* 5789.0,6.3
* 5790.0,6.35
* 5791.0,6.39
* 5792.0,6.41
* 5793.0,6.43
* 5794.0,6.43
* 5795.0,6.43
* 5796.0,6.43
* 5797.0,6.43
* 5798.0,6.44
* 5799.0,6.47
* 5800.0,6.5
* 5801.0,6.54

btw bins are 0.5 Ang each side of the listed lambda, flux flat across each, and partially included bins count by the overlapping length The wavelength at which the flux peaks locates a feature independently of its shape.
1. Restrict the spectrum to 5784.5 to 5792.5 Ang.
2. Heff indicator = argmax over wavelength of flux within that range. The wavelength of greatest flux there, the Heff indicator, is 5792.0 Ang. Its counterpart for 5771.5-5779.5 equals 5772.0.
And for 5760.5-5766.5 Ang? 5766.0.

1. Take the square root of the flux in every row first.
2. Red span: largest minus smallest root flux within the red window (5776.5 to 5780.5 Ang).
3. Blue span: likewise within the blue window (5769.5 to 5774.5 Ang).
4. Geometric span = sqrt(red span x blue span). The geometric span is 0.012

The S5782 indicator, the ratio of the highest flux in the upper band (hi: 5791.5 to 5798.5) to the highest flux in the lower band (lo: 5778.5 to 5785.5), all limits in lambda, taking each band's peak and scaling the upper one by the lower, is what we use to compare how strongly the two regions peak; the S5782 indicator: 1.01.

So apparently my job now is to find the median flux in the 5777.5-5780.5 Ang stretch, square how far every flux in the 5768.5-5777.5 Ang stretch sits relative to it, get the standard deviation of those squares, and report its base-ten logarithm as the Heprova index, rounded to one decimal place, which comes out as -2.2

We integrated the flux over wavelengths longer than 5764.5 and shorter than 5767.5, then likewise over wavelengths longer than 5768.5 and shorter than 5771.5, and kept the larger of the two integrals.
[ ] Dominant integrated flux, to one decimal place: 19.6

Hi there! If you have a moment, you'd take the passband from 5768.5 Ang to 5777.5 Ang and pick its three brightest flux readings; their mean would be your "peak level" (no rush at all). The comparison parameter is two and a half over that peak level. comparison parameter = 0.382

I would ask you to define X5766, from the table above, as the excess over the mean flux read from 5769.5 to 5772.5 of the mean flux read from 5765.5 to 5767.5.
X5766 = 0.0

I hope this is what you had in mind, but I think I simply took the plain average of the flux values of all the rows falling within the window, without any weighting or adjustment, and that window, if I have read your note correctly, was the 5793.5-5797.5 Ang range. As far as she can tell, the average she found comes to 6.43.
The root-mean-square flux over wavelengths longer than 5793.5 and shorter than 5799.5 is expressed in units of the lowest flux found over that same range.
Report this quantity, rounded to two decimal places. 1.00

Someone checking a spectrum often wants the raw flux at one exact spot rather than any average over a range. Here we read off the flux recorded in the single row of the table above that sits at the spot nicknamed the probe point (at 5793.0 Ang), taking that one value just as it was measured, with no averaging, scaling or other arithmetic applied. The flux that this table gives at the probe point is 6.43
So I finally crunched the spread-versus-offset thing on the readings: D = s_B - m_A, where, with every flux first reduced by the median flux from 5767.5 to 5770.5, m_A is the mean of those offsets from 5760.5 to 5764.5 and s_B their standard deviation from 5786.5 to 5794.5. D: 0.16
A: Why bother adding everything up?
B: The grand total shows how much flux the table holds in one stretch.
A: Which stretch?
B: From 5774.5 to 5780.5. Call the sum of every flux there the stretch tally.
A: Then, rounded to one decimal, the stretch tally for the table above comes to 38.6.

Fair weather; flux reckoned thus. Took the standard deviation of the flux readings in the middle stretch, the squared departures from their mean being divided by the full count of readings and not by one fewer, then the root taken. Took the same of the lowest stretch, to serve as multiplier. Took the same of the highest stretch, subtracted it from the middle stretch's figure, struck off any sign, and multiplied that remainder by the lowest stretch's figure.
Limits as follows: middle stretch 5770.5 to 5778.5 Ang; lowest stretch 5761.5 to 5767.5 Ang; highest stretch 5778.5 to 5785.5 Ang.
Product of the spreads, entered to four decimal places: 0.0017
